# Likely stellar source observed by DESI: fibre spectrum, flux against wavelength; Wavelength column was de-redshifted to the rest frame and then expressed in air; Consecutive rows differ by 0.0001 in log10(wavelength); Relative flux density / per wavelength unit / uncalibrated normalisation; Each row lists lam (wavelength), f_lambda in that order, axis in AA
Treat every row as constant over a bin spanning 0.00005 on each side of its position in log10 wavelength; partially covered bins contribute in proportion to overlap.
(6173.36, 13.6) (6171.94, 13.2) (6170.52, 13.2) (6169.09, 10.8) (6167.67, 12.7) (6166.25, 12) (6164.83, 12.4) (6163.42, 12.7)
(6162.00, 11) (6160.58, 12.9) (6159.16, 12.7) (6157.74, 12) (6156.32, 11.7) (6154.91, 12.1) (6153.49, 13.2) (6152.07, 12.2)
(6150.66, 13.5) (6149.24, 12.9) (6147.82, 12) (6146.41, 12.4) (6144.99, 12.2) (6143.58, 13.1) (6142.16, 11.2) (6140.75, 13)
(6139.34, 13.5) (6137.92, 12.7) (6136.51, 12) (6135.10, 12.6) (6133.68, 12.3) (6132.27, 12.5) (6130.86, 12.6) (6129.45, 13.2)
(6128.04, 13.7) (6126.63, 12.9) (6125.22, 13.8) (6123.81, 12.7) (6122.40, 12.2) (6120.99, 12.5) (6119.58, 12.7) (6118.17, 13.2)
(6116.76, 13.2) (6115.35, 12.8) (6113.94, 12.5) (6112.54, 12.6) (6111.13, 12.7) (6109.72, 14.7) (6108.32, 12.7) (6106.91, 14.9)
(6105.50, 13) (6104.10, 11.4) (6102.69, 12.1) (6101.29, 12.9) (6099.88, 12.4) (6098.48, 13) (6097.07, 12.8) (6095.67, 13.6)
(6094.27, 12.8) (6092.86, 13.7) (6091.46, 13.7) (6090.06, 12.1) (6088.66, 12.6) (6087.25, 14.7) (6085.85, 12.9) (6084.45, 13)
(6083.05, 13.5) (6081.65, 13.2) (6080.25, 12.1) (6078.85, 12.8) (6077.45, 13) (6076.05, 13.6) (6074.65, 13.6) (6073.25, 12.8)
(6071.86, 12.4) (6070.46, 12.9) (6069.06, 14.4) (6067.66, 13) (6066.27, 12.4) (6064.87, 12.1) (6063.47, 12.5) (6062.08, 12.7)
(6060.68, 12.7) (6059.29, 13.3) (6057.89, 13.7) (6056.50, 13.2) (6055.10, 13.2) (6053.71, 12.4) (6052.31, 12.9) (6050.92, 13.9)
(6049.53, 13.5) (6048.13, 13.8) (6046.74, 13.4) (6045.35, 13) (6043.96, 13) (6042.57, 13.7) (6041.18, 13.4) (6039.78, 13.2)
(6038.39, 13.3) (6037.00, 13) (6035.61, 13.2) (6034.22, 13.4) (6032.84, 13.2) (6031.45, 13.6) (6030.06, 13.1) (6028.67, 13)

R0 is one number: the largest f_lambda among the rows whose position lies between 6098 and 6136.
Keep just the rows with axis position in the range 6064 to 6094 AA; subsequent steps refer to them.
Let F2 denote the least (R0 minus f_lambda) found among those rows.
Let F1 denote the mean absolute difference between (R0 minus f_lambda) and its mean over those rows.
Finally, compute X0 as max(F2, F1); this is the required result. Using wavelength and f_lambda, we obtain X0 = 0.555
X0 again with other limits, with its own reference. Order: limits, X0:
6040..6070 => 0.500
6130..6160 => 1.400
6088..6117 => 0.581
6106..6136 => 0.543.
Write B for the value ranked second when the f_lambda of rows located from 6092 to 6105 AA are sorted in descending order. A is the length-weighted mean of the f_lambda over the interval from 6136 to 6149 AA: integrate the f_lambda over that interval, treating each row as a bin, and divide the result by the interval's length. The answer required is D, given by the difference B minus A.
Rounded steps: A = 12.5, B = 13.6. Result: 1.12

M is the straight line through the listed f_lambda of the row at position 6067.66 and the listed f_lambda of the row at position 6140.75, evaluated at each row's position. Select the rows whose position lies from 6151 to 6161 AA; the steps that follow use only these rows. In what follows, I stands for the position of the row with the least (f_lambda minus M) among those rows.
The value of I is 6156.32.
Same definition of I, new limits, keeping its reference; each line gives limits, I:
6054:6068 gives 6064.87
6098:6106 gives 6104.10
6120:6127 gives 6122.40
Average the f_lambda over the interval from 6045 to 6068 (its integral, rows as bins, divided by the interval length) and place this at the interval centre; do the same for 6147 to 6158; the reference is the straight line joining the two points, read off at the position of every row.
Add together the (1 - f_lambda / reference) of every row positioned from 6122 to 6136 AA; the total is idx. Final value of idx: -0.19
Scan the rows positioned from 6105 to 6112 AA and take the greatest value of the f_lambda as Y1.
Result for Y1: 14.9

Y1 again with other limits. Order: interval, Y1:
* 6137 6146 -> 13.5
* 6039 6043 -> 13.7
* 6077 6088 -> 14.7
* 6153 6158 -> 13.2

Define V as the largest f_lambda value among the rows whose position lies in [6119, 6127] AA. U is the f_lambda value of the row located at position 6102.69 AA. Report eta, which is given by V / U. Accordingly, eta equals 1.14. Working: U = 12.1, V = 13.8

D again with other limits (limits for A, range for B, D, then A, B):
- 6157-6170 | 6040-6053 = 1.66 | 12.1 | 13.8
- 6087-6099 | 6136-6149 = -0.06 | 13.2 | 13.1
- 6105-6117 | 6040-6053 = 0.56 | 13.2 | 13.8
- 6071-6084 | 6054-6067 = 0.30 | 13.0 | 13.3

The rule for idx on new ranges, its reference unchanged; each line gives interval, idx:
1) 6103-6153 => -0.51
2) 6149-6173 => 0.00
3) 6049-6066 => 0.03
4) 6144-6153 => -0.02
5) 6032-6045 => -0.08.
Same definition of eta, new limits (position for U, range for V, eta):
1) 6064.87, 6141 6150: 1.08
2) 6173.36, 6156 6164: 0.95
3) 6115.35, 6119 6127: 1.08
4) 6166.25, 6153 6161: 1.10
